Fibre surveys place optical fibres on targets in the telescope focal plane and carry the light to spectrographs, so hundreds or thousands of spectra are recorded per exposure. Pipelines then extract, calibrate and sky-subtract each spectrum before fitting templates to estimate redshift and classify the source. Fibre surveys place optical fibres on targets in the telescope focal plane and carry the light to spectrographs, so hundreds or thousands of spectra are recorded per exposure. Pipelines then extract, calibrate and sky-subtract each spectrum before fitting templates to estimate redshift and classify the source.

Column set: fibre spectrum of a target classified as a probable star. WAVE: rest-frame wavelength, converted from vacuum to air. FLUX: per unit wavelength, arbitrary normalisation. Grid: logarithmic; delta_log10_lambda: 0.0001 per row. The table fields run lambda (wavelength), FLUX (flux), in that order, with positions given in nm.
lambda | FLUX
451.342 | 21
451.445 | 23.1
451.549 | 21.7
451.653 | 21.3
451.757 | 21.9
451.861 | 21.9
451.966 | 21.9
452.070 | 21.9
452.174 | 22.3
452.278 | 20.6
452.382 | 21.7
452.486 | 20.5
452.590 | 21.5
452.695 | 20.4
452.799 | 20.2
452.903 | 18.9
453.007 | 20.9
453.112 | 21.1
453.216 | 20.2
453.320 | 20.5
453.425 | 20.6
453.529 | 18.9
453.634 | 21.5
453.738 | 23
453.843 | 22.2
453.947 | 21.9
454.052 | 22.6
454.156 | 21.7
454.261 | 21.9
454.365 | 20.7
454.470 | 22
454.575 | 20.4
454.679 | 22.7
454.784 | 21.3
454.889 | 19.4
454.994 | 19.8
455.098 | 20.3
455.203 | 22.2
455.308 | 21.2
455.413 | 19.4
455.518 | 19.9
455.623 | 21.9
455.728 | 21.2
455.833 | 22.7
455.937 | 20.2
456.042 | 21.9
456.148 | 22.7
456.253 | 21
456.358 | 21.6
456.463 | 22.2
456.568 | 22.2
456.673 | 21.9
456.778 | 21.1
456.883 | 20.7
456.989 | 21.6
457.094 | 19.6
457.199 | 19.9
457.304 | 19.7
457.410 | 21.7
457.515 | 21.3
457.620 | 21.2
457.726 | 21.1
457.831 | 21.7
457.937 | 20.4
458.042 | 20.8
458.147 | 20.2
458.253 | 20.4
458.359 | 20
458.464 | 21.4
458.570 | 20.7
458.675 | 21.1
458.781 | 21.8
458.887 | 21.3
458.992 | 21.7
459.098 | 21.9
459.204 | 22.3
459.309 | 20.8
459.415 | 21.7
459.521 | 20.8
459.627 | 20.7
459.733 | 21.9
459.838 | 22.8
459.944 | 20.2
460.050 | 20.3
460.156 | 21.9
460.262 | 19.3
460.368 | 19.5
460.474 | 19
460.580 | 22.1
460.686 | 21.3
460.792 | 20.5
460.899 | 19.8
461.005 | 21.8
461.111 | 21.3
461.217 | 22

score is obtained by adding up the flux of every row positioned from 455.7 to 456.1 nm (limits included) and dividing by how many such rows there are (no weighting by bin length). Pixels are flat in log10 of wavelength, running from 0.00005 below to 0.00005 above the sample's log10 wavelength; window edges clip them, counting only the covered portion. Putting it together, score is 21.5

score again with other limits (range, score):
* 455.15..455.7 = 20.9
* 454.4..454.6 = 21.2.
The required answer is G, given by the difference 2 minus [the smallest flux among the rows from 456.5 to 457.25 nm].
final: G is -17.6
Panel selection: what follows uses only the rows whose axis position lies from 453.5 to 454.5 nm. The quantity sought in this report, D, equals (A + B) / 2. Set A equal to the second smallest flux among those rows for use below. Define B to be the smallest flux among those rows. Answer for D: 19.8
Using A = 20.7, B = 18.9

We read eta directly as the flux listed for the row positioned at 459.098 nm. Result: 21.9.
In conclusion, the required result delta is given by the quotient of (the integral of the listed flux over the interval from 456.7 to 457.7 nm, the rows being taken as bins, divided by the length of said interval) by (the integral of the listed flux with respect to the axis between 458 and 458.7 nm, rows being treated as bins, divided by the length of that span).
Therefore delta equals 1.01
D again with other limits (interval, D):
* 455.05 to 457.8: 19.5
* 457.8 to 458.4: 20.1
